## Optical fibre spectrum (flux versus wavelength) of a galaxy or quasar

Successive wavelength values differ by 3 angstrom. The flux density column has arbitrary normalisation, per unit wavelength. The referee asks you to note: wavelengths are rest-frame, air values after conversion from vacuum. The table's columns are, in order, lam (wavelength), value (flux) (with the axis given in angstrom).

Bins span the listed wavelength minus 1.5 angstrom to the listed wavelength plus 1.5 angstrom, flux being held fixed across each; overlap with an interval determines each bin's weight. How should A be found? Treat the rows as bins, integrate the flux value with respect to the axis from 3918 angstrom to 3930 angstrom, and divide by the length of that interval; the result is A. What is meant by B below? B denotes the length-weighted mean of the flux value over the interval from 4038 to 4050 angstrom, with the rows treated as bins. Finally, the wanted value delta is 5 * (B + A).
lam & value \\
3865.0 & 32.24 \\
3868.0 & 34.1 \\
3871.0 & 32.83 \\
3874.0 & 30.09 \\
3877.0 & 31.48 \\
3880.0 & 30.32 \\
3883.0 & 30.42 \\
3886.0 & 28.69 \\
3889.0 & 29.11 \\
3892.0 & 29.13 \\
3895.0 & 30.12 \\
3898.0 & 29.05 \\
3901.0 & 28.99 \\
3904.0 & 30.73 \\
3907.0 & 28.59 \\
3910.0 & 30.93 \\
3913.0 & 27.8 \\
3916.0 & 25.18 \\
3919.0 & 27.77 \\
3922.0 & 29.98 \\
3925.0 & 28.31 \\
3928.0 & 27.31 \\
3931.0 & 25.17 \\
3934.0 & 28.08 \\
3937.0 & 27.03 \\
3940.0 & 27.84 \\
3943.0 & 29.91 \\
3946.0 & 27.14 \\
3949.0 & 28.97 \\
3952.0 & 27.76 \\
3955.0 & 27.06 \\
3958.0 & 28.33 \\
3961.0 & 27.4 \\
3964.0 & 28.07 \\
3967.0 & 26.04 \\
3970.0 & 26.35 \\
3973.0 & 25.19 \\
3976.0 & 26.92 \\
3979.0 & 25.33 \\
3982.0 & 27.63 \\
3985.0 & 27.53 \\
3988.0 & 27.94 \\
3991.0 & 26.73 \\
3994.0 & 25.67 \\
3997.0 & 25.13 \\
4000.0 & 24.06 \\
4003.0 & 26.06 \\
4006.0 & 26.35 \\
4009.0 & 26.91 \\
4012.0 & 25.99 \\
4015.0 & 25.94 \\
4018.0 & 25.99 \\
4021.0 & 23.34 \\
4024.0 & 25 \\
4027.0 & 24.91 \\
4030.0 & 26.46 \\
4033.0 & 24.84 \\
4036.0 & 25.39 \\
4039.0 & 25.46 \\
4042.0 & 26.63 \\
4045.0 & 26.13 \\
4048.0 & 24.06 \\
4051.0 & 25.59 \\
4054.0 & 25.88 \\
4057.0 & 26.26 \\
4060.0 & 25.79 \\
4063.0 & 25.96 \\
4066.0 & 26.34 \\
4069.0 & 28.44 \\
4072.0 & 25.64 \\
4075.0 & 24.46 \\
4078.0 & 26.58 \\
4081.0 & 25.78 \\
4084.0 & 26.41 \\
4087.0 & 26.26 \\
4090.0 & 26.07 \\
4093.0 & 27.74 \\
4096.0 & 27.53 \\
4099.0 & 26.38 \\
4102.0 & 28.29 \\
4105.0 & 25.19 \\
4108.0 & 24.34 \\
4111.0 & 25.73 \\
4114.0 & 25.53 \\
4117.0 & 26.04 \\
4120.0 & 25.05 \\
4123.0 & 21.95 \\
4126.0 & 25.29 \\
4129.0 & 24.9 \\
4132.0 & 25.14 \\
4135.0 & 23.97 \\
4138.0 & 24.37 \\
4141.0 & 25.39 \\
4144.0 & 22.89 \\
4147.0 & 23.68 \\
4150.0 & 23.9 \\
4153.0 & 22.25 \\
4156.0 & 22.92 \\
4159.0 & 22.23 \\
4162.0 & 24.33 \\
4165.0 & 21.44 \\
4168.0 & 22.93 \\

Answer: 269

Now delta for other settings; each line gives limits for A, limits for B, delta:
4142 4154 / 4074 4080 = 245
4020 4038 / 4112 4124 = 249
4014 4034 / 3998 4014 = 255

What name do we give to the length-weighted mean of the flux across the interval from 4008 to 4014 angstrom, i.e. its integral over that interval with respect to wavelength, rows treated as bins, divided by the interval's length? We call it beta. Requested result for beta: 26.4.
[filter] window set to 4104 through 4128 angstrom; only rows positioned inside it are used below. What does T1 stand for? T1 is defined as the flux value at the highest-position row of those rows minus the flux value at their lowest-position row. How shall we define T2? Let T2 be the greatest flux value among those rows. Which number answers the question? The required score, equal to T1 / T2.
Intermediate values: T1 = 0.1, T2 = 26.04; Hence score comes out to 0.00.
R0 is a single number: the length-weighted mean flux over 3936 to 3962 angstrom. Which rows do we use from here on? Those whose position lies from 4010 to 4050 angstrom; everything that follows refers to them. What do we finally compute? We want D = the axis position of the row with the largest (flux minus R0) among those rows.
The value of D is 4042.0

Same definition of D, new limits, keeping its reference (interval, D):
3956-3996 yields 3958.0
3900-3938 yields 3910.0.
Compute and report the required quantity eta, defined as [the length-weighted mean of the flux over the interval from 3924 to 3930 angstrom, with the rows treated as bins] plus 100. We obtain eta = 128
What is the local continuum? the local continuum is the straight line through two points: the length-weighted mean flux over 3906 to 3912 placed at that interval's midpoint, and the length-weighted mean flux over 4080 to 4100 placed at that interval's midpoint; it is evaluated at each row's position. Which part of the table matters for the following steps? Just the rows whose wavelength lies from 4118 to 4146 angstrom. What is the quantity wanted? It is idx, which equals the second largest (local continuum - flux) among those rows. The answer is 2.8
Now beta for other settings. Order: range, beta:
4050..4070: 26.3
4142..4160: 23.1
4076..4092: 26.2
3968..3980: 26.0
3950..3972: 27.3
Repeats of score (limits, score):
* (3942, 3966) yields -0.06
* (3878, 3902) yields -0.04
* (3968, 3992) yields 0.01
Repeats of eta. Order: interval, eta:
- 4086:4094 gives 127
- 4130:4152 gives 124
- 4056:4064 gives 126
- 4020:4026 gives 124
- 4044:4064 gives 126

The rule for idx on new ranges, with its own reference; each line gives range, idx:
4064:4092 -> 1.3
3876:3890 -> 0.9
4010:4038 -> 2.8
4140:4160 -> 3.2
